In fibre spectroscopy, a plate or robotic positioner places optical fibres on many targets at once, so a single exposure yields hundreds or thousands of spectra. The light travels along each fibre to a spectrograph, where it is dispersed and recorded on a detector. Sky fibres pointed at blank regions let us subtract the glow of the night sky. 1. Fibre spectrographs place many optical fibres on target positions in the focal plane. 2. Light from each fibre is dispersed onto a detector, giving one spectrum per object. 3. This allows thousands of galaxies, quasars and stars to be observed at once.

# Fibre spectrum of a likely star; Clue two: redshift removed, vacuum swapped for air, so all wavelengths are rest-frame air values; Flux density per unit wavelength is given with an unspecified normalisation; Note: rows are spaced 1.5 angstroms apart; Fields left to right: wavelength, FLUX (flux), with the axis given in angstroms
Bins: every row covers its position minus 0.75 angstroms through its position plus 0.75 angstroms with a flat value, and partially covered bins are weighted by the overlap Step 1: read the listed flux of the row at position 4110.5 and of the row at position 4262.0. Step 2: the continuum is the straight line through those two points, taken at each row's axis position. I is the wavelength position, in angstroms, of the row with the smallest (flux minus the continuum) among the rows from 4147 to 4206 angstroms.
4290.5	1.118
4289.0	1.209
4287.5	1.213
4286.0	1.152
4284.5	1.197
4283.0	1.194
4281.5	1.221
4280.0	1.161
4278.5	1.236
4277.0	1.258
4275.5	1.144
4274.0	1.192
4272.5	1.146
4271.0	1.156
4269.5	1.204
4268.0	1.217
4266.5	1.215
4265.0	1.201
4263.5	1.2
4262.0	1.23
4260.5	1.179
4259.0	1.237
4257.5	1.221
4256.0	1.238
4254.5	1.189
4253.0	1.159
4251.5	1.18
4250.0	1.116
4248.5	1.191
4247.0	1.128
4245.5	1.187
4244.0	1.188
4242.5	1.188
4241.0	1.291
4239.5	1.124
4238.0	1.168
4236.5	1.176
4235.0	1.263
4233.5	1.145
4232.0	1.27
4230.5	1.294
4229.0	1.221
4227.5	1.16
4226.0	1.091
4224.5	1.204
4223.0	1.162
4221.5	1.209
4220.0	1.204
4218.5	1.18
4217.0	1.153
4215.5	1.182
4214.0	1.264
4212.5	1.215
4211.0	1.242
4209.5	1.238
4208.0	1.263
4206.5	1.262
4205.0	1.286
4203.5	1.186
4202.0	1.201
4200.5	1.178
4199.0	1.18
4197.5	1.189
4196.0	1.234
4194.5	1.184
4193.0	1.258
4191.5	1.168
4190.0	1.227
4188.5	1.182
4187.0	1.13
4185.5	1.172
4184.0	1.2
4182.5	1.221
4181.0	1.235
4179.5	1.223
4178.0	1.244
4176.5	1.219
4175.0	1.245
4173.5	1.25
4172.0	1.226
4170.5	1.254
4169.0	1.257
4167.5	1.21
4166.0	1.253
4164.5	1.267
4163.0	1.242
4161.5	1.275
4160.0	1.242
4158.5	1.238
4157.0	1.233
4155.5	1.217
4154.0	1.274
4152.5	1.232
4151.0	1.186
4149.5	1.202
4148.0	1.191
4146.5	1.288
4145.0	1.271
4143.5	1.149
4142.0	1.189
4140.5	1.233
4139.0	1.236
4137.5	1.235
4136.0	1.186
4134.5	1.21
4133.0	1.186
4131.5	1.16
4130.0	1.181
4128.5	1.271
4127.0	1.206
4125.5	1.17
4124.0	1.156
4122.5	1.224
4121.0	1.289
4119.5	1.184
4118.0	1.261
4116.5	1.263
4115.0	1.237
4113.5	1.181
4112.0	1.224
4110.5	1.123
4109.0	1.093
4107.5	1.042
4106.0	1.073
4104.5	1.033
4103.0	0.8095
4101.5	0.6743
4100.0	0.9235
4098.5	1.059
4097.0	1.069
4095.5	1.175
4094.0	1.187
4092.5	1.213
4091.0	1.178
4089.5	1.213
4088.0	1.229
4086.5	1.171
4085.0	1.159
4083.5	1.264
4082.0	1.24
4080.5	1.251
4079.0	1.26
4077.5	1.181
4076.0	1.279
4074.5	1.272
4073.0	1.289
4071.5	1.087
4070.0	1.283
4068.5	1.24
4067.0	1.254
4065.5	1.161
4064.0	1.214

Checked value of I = 4187.0 angstroms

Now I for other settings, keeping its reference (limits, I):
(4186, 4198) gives 4187.0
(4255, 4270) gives 4260.5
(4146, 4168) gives 4151.0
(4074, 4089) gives 4085.0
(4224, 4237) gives 4226.0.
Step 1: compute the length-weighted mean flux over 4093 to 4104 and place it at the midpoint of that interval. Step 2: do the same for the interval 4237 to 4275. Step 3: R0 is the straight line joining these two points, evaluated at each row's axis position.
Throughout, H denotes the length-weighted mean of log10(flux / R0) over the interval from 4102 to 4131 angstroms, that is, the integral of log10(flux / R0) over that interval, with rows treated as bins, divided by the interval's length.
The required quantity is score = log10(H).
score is -1.27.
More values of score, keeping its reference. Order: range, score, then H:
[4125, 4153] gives -1.19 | 0.06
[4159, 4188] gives -1.27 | 0.05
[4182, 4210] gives -1.46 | 0.03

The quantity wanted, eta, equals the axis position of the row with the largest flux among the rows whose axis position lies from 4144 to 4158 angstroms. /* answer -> 4146.5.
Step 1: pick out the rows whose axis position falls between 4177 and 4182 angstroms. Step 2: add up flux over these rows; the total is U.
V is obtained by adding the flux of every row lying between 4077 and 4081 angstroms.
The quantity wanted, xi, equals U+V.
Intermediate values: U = 3.70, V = 3.692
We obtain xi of 7.39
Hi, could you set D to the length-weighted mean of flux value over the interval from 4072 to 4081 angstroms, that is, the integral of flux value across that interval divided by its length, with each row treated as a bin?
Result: 1.25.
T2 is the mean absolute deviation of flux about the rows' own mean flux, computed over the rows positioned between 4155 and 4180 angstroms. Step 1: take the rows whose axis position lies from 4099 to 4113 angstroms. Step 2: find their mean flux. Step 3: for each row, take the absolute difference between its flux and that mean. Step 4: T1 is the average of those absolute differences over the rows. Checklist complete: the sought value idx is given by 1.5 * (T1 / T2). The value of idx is 13.9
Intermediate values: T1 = 0.131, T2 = 0.0141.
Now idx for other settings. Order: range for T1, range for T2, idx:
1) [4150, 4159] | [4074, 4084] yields 1.3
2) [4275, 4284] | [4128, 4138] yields 1.8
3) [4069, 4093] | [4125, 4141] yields 2.4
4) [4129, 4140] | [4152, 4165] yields 2.1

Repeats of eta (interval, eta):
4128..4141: 4128.5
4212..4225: 4214.0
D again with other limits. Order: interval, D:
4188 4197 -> 1.21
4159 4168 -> 1.25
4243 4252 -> 1.17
